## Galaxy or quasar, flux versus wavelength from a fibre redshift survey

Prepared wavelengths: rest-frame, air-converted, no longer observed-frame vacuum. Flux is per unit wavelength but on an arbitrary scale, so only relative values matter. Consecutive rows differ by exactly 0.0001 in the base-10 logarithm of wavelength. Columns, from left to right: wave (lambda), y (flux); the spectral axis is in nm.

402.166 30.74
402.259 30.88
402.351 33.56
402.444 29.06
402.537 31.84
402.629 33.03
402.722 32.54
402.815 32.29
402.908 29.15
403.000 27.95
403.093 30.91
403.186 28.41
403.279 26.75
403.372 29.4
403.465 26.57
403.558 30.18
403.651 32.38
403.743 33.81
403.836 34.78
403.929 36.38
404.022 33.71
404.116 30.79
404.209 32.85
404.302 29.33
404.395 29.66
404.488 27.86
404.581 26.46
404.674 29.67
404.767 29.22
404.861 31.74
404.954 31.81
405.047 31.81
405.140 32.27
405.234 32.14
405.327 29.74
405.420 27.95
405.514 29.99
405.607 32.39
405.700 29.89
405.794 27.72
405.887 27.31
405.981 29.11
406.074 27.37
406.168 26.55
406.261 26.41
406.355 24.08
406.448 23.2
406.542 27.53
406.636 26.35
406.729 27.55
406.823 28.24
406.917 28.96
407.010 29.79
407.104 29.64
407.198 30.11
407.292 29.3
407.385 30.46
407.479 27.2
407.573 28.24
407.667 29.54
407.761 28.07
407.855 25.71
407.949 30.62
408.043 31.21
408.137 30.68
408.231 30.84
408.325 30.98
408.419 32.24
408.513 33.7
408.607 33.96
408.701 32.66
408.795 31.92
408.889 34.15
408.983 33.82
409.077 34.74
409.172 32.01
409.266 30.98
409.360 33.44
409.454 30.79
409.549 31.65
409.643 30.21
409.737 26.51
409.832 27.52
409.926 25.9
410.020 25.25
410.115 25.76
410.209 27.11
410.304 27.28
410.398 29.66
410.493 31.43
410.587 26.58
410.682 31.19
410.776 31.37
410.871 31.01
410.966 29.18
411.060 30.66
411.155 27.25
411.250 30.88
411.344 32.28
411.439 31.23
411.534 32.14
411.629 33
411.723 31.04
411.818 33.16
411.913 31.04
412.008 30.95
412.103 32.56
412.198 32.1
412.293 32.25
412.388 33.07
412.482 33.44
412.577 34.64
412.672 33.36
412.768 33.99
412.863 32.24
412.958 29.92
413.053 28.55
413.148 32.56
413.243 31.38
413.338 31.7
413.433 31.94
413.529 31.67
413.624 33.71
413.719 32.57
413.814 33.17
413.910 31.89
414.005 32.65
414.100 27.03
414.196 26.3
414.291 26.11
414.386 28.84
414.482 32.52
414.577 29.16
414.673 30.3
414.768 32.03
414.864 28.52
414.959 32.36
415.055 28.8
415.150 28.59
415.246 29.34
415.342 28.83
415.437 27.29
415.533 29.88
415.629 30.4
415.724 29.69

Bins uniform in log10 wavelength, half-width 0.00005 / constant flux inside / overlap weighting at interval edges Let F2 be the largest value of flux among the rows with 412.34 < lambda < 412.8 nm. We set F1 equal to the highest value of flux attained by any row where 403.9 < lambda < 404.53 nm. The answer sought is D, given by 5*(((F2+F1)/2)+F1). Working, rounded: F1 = 36.38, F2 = 34.64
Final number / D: 359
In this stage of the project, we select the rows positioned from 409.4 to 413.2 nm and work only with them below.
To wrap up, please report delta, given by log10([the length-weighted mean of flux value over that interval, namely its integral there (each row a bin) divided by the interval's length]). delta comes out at 1.48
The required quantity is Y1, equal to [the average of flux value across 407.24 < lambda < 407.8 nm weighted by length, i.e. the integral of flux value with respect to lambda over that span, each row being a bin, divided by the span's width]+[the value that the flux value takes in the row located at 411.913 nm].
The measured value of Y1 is 59.9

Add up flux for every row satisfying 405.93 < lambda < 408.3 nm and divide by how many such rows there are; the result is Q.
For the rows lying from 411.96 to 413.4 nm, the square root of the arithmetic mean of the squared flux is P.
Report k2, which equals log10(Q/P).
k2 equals -0.057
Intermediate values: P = 32.2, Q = 28.3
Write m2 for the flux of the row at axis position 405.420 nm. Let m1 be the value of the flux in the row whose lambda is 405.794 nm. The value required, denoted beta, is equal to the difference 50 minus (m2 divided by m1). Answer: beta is 49.0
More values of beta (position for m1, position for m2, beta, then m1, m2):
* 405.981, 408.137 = 48.9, 29.11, 30.68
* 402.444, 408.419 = 48.9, 29.06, 32.24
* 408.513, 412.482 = 49.0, 33.7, 33.44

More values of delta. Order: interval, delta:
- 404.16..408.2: 1.46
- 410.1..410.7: 1.45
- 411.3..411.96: 1.50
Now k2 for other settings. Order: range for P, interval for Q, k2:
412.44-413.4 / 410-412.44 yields -0.026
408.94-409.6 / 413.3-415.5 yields -0.032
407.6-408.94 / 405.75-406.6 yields -0.070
